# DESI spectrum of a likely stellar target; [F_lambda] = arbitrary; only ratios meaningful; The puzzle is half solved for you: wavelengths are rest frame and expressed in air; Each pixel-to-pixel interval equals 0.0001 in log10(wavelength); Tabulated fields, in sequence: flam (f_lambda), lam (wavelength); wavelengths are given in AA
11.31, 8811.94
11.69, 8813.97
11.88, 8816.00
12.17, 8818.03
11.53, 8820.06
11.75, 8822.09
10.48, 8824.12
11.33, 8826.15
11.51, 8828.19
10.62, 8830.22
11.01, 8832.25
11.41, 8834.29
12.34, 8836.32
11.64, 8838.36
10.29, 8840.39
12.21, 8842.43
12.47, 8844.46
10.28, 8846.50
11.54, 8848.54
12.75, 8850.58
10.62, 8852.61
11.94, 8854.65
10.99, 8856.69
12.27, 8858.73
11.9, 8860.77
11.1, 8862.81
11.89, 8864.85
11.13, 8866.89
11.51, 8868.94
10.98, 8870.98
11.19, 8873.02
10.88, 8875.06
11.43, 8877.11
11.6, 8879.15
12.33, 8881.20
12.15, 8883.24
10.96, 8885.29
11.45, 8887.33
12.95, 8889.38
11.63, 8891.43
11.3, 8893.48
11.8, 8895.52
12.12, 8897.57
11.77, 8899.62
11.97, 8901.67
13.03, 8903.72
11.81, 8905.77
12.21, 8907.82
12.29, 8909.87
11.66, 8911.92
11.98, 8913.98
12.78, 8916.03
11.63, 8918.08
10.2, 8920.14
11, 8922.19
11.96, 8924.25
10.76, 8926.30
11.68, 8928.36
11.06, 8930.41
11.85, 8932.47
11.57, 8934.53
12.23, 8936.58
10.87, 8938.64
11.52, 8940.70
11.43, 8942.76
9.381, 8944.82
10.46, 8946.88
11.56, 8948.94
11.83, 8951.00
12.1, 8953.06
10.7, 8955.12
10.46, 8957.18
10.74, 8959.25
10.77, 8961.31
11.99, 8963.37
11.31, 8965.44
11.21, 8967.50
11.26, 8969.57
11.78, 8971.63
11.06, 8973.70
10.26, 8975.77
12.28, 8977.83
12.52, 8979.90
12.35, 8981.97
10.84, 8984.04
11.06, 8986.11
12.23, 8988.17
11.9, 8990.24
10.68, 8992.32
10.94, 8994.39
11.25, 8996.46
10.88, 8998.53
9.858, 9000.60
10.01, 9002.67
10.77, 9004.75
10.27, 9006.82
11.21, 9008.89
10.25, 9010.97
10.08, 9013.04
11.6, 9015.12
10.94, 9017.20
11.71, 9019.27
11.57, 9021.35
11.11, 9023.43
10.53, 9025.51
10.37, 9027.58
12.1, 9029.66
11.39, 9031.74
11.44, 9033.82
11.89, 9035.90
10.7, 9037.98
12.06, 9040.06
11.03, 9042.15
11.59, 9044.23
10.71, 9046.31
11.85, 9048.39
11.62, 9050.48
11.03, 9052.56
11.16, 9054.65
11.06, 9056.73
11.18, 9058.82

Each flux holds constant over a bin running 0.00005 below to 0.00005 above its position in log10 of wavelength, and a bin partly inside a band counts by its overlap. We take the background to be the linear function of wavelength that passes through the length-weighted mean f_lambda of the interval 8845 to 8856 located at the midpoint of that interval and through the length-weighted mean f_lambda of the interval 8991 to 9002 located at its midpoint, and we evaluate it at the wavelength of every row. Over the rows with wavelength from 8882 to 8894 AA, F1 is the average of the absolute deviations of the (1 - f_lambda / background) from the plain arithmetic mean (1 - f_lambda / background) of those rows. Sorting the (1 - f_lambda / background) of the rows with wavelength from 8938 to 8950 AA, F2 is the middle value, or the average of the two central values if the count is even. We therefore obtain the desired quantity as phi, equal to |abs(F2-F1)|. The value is 0.060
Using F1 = 0.047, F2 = -0.013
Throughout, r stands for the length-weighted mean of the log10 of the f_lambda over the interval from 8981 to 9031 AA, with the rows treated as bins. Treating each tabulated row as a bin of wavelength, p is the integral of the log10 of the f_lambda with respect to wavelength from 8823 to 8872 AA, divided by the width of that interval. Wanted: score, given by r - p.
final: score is -0.016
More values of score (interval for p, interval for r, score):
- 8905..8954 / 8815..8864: 0.001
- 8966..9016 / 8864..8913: 0.025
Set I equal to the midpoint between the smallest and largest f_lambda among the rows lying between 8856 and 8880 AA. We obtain 11.6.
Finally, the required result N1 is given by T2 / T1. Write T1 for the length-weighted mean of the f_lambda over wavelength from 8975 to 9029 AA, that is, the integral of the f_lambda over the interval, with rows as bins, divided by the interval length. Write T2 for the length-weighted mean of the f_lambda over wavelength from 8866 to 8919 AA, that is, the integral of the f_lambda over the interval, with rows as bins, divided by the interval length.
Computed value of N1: 1.07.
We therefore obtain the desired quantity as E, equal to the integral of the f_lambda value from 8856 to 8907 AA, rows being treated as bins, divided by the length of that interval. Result 11.7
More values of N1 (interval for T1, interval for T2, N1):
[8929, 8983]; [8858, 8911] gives 1.04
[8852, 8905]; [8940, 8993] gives 0.97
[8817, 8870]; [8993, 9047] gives 0.96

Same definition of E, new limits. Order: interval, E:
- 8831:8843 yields 11.4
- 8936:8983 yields 11.3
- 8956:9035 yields 11.1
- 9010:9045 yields 11.2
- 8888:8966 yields 11.5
